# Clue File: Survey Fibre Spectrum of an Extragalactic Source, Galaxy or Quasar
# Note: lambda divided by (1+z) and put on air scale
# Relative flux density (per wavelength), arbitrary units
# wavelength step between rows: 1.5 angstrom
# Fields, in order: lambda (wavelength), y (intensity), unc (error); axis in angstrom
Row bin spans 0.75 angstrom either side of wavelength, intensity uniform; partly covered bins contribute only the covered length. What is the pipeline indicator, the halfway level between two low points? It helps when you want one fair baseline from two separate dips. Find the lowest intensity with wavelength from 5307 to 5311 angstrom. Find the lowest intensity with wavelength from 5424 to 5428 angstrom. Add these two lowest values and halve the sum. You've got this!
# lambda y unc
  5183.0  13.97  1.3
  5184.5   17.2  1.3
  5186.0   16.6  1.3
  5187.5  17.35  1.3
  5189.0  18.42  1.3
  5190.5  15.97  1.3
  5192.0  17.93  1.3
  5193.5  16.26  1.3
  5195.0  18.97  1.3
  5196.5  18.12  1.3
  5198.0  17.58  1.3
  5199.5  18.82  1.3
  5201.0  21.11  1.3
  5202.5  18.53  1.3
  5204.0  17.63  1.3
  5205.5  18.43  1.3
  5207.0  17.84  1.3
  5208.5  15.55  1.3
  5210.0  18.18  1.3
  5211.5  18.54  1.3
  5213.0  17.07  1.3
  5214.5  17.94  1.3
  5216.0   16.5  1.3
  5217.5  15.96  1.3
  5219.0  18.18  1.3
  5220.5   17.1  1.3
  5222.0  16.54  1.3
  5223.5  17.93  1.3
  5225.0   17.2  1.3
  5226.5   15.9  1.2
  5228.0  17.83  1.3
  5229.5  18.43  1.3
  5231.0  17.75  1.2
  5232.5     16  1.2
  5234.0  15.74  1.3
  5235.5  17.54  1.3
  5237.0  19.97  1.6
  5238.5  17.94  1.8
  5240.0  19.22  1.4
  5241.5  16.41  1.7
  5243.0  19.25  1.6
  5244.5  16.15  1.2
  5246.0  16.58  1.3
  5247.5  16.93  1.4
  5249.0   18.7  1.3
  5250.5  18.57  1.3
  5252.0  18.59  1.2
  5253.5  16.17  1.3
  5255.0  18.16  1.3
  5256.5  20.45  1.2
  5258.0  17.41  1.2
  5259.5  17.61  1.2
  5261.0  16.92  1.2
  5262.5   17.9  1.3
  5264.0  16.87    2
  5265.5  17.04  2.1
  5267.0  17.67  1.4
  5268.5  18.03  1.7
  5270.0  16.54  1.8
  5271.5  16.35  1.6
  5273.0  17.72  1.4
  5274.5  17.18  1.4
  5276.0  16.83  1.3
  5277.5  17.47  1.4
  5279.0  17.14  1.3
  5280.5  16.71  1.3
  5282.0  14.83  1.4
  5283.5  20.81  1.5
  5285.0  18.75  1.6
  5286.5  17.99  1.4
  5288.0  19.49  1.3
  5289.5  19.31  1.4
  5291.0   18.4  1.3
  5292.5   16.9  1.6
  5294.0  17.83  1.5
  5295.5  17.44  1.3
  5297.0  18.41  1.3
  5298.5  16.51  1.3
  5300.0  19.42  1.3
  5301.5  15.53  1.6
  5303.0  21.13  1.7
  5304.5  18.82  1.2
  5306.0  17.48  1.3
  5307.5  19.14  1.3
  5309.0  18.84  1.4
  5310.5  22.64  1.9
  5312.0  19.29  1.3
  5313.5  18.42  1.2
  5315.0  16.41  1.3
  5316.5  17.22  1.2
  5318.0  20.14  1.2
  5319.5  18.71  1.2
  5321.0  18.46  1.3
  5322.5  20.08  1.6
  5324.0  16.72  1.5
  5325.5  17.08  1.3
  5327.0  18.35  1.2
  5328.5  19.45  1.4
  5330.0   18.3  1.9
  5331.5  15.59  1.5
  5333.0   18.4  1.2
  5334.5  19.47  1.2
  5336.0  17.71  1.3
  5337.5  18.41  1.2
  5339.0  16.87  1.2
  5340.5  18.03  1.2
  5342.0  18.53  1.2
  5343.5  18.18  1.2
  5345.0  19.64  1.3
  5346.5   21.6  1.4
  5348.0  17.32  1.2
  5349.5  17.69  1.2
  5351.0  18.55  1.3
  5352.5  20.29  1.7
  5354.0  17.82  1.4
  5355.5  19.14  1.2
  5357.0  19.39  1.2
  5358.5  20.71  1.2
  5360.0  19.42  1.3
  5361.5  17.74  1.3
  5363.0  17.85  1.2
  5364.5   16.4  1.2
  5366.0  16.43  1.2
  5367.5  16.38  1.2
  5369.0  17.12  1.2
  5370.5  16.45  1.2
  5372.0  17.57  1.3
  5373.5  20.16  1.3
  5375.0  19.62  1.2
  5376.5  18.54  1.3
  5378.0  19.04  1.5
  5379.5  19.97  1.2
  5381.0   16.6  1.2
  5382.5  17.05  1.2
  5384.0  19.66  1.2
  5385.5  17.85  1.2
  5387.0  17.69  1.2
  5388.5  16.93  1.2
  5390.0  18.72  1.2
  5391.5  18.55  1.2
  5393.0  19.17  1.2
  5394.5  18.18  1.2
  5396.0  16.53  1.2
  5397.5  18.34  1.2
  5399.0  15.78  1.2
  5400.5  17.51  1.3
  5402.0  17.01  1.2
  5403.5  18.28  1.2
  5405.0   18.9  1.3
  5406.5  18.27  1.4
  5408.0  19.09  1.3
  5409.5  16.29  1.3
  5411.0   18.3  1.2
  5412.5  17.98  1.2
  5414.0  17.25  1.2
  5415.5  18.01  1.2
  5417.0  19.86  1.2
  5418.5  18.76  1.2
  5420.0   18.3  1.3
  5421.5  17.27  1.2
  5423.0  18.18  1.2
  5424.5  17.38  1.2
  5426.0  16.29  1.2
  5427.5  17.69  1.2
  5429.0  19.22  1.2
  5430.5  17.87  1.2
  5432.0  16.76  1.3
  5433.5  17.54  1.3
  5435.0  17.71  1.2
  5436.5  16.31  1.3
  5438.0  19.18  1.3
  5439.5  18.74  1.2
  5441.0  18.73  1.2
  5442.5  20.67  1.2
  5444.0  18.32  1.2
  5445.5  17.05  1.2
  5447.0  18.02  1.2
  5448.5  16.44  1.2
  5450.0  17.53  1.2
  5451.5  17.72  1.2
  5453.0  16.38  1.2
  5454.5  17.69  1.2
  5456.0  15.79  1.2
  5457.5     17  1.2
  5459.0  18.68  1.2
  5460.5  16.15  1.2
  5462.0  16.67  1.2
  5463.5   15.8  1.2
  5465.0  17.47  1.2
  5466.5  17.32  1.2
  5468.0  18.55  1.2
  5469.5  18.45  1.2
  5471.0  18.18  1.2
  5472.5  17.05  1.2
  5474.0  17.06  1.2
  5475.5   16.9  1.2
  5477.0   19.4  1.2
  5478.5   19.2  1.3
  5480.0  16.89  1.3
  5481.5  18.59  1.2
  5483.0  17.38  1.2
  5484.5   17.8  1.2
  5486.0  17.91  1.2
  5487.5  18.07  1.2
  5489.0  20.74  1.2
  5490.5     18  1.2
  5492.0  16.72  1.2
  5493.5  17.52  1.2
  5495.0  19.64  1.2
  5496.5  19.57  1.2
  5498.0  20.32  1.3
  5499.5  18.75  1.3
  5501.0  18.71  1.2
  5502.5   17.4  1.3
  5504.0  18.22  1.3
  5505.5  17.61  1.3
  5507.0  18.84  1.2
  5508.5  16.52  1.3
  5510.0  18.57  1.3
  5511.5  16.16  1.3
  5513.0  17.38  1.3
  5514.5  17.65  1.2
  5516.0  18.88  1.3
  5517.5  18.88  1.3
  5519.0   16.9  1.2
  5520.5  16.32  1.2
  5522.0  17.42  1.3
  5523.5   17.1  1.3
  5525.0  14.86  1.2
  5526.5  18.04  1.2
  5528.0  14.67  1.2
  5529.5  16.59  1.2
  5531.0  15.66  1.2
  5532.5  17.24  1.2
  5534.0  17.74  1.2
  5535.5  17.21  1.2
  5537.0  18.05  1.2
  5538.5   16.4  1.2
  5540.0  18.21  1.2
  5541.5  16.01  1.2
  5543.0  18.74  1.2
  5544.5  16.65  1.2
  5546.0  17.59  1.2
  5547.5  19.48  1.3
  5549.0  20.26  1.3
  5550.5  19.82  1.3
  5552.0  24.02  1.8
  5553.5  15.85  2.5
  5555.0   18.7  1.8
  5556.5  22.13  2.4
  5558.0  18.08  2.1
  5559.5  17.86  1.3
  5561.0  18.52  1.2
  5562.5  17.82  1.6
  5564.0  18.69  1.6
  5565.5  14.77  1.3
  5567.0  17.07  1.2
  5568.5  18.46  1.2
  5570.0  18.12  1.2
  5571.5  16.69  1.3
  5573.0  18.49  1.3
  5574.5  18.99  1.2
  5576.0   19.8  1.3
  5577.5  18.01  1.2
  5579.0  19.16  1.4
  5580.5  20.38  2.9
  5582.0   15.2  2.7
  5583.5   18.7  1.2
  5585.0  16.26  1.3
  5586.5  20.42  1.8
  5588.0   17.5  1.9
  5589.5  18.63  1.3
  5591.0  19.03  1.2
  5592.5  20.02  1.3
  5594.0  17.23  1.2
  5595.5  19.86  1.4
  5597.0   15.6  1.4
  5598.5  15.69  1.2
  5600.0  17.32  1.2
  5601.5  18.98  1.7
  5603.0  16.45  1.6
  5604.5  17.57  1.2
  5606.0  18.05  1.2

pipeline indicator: 17.6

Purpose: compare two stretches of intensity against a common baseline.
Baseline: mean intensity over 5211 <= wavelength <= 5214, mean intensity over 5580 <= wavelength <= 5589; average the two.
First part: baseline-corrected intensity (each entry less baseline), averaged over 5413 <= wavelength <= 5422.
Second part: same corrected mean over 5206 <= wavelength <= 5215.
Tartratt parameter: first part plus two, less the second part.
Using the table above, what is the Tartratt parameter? 2.7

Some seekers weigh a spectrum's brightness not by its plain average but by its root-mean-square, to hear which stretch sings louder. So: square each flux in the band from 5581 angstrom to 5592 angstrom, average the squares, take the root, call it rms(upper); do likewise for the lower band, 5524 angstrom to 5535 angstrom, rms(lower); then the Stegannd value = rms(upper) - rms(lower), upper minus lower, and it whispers 1.6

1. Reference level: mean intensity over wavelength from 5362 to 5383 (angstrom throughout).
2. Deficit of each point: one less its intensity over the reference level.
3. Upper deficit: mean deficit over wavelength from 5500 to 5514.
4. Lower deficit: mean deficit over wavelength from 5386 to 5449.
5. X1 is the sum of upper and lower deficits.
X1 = 0.00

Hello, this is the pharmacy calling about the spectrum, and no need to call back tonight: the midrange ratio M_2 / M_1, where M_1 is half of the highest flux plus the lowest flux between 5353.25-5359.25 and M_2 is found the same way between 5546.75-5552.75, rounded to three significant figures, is 1.13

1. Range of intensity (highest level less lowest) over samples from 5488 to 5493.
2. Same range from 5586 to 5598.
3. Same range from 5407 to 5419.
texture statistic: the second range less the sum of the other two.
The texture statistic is -2.77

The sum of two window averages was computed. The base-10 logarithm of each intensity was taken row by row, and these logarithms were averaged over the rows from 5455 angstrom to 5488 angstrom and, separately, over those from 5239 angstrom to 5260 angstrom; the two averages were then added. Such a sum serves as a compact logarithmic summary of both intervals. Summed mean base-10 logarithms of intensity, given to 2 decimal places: 2.49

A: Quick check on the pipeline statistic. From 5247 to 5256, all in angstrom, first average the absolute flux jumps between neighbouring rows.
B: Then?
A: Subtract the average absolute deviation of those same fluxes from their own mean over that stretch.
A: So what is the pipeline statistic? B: 0.40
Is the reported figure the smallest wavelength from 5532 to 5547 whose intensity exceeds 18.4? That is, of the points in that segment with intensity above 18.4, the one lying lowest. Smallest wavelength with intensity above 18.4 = 5543.0 angstrom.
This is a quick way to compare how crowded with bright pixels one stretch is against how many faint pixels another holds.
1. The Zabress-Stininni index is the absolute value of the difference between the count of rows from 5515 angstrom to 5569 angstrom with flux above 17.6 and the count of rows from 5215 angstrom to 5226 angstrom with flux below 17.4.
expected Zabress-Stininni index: 14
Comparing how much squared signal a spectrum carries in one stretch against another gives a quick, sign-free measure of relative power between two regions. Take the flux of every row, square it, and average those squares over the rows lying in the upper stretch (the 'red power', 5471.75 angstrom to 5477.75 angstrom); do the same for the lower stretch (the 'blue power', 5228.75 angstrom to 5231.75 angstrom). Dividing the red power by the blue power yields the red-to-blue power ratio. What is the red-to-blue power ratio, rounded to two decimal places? 0.95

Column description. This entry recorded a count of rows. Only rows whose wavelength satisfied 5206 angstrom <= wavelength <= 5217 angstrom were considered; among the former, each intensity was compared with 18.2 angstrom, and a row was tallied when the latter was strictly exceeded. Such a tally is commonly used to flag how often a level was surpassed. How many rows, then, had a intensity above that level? 1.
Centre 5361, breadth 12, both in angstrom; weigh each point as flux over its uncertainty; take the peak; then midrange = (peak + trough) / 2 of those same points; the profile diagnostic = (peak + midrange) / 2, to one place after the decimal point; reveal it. 16.4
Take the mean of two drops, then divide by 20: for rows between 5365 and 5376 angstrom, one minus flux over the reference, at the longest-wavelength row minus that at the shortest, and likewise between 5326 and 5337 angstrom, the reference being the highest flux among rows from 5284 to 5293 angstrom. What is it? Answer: -0.003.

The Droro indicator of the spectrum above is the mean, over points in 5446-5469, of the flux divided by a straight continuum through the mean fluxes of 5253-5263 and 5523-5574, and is 0.96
